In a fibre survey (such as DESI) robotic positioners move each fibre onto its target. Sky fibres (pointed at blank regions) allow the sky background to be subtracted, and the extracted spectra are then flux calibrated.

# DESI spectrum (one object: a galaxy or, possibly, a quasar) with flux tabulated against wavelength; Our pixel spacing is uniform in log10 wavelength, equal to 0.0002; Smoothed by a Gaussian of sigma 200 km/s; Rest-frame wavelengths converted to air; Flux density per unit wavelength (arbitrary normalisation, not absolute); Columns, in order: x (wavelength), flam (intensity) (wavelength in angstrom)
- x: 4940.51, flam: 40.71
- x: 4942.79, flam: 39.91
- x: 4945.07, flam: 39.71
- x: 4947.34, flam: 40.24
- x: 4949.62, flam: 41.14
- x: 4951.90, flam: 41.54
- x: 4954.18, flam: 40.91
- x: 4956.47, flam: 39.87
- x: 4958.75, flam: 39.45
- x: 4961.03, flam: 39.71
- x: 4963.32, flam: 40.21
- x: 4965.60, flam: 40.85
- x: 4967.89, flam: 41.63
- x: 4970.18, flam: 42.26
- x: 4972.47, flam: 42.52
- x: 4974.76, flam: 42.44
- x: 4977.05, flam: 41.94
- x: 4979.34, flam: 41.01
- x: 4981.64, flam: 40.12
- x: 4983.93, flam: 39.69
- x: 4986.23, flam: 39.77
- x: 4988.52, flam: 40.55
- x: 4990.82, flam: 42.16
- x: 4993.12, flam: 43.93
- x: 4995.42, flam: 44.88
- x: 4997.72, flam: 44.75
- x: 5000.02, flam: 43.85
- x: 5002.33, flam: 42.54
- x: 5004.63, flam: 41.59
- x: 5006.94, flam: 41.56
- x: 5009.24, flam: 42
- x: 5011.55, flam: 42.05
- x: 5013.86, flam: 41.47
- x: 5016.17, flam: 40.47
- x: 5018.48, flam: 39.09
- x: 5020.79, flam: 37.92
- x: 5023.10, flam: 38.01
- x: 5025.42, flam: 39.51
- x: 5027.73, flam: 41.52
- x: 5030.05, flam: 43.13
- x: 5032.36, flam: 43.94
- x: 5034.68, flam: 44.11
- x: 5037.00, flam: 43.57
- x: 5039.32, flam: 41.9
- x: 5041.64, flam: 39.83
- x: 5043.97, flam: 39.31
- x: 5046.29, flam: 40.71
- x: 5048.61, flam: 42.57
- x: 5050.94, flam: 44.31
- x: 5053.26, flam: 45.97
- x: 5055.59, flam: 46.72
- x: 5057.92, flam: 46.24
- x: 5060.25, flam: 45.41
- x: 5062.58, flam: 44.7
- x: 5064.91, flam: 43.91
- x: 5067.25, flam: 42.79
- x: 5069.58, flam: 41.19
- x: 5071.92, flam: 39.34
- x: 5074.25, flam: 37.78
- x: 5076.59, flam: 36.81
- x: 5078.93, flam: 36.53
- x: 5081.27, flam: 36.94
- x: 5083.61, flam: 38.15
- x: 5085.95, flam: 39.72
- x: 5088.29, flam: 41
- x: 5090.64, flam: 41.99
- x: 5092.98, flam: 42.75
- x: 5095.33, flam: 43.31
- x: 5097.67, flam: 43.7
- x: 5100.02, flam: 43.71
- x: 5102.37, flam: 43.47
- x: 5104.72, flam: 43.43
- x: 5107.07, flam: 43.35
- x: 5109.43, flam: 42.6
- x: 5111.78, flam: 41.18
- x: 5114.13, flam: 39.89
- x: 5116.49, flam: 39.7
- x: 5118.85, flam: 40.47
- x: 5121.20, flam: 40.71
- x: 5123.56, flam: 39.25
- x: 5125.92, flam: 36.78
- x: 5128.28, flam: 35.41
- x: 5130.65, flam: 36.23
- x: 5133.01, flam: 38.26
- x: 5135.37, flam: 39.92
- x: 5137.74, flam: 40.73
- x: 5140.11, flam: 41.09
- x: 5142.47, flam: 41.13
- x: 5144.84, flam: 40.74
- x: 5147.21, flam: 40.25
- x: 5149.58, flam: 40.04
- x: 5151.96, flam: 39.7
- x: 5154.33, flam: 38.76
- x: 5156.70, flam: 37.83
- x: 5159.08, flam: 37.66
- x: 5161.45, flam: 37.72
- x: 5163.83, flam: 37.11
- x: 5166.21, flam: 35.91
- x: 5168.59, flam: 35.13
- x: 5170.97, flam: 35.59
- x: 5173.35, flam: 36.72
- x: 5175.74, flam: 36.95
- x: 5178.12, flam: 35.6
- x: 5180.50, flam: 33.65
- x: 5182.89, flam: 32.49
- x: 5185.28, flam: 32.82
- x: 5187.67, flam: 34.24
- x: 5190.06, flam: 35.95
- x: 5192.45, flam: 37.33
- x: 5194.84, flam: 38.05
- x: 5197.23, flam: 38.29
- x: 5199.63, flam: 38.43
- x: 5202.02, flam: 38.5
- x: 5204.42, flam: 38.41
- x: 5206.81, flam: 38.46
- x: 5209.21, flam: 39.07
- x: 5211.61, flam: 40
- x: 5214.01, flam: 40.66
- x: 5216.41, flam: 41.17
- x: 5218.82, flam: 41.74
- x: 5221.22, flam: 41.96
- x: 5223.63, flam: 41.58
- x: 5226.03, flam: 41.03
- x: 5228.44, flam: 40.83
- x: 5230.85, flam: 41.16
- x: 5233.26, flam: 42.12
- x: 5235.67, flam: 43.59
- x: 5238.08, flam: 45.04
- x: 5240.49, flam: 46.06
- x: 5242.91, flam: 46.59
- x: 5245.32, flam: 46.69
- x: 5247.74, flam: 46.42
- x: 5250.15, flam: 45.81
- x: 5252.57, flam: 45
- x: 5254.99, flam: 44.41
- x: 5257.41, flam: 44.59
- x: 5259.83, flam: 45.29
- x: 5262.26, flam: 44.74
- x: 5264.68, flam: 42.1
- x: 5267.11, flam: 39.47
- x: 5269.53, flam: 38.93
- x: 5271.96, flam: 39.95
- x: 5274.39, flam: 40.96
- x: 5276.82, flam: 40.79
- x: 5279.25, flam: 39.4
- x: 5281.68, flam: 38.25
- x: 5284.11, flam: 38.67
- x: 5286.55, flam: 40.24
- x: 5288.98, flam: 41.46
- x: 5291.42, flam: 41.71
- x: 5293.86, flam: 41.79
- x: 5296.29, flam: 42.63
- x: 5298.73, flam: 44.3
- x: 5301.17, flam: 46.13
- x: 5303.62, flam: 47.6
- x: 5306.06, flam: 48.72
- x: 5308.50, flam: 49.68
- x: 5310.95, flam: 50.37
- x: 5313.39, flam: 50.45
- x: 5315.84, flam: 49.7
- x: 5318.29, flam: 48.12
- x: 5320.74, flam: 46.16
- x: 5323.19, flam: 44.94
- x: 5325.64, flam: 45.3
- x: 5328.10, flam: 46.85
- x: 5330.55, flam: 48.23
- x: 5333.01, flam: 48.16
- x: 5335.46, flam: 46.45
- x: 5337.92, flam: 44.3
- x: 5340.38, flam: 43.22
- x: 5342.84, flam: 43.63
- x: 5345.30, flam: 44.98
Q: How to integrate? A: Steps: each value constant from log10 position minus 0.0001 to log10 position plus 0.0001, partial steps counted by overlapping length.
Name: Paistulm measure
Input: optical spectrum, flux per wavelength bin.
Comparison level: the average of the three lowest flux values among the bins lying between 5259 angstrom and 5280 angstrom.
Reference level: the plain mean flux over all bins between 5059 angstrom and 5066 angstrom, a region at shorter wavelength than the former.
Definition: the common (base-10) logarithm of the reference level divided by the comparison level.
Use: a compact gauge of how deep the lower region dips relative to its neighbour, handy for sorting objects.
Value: 0.06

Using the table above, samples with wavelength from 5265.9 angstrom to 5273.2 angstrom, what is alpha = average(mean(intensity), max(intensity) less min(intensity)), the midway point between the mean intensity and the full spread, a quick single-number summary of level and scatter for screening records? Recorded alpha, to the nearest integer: 20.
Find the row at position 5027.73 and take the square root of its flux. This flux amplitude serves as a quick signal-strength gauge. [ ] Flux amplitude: 6.44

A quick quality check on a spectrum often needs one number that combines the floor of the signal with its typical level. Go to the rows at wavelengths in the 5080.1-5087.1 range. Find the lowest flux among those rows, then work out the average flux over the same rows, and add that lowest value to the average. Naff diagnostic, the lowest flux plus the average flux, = 75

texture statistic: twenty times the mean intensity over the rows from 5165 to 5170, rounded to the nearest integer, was 710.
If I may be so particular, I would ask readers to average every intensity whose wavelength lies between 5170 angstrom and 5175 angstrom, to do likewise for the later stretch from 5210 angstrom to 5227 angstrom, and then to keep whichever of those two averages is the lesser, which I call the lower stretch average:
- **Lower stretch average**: 36.2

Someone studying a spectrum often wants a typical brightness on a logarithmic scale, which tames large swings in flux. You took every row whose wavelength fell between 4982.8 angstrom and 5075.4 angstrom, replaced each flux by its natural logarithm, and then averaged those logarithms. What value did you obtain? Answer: 3.74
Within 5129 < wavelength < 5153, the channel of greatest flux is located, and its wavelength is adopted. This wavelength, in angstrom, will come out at 5142.47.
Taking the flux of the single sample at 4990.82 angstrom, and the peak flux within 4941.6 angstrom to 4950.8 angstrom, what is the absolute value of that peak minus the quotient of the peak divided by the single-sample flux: 40.2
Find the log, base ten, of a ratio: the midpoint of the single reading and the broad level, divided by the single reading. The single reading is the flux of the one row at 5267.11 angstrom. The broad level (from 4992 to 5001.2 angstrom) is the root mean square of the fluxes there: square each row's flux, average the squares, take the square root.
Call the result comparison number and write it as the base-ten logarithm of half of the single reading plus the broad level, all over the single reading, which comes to 0.03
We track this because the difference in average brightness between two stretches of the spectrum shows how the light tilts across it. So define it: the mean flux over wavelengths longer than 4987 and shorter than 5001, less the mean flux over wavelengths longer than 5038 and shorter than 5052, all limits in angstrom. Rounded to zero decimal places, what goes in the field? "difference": 2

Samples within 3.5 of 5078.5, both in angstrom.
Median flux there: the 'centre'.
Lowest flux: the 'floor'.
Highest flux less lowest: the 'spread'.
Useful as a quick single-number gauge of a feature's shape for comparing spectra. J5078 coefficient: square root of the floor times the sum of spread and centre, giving 36.9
